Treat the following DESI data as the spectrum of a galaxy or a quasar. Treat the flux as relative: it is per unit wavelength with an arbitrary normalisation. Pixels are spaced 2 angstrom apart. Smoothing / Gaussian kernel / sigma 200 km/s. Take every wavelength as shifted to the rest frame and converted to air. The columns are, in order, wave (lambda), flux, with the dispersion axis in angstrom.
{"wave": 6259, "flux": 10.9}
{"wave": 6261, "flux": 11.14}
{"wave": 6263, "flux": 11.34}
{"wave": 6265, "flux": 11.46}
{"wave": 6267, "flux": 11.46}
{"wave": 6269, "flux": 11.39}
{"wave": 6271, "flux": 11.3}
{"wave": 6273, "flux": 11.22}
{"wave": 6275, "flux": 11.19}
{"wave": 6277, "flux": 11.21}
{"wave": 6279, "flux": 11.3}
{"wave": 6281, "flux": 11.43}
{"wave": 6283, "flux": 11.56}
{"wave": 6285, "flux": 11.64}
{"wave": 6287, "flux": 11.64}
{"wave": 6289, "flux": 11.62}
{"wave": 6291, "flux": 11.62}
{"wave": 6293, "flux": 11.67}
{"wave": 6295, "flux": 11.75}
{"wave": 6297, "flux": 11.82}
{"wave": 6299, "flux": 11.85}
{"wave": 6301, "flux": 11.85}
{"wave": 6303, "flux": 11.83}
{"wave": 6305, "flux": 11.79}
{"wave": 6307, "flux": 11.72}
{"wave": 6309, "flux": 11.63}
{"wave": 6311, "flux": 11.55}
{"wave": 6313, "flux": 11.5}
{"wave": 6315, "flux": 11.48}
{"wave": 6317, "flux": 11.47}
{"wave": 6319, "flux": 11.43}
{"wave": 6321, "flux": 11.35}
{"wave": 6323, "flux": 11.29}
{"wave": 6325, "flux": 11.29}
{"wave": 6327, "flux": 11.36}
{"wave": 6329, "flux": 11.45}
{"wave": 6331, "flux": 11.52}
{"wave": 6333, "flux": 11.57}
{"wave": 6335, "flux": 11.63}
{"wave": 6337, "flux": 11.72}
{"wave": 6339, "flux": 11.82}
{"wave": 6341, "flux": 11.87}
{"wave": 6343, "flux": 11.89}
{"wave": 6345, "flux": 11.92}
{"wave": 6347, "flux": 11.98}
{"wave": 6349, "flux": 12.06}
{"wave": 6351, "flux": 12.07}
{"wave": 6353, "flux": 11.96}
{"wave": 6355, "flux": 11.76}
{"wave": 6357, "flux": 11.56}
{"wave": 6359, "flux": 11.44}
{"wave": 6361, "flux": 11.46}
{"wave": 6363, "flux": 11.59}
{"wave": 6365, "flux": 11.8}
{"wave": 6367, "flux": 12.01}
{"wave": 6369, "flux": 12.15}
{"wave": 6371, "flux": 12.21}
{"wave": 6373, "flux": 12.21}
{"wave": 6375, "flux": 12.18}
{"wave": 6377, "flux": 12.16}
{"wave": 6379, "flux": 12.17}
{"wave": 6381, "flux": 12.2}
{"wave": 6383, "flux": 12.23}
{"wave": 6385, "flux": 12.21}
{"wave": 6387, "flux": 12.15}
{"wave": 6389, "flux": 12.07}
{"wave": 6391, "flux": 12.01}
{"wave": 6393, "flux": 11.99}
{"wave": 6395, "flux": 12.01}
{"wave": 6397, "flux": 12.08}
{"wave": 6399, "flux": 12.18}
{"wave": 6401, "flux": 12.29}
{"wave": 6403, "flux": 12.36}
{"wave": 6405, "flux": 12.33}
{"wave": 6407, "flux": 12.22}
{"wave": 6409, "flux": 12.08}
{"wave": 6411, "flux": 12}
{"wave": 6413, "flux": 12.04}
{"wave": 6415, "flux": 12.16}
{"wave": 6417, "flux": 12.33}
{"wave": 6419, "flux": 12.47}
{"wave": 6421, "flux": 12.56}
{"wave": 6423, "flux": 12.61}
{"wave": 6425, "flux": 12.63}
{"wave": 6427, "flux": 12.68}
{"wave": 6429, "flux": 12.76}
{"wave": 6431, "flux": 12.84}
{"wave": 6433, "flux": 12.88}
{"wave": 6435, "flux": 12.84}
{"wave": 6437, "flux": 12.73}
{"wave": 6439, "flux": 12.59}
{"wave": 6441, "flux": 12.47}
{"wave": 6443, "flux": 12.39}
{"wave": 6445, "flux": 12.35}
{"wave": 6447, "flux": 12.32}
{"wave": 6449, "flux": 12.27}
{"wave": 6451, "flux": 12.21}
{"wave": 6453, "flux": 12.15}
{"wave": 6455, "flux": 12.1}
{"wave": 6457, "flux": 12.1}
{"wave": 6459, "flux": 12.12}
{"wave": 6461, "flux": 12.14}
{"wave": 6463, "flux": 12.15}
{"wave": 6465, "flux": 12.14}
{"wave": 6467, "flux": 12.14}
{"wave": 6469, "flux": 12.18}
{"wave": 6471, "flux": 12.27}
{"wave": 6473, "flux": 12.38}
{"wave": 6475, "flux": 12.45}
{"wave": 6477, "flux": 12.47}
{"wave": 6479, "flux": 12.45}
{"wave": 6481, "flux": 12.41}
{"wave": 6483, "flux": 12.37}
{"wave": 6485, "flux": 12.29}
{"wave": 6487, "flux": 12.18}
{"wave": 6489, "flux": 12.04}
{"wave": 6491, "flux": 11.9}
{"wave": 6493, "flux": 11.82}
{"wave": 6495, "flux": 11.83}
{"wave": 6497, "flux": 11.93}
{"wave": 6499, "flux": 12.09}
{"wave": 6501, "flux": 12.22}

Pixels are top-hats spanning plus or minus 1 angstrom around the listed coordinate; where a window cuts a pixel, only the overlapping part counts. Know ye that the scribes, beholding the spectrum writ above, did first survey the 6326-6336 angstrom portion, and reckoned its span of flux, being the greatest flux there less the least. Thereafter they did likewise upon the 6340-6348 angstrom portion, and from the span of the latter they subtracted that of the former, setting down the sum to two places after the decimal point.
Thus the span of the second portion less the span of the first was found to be -0.16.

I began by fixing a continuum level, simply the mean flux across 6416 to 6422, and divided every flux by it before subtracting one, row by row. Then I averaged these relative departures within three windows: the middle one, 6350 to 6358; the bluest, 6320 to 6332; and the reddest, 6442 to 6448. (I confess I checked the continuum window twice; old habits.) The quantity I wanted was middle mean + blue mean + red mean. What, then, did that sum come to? -0.14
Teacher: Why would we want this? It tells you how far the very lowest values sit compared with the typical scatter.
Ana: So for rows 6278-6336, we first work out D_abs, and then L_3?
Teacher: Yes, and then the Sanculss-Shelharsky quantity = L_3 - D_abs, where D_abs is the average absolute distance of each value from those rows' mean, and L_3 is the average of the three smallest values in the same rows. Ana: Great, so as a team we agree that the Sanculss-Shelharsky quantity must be 11.2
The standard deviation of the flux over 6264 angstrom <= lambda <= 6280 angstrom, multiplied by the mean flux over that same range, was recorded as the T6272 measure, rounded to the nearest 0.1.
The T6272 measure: 1.2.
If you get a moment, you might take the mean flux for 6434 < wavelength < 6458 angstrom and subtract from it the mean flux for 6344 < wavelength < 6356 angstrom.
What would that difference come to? 0.42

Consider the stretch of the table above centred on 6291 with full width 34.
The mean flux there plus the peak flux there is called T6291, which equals 23.5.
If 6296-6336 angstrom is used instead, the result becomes 23.4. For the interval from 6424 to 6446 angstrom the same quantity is 25.5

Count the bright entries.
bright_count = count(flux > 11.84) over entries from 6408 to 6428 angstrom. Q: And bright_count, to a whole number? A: 10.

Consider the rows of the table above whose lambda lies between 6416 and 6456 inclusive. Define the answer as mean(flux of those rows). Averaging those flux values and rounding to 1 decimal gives 12.5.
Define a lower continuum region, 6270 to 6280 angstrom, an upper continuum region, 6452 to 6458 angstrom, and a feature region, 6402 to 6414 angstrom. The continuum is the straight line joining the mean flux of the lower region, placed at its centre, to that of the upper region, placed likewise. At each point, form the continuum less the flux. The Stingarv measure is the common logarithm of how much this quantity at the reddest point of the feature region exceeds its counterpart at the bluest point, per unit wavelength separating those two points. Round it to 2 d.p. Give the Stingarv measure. -1.43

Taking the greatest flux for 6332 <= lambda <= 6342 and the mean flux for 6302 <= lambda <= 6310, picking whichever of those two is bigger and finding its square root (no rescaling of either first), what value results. 3.45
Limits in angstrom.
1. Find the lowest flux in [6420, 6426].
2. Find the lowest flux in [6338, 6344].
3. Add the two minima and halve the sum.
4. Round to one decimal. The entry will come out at 12.2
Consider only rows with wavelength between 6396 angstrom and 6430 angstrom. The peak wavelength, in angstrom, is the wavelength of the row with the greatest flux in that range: 6429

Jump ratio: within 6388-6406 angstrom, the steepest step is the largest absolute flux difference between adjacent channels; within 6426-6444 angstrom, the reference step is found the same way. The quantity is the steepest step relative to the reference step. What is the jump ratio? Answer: 0.79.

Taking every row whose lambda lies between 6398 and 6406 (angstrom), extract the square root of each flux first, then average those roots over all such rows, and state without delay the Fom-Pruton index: 3.51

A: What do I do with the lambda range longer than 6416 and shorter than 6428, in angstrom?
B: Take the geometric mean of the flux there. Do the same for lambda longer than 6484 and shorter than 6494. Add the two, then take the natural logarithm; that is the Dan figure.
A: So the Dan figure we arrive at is 3.20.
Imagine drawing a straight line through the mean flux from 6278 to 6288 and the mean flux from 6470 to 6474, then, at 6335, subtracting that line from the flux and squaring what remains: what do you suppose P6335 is 0.011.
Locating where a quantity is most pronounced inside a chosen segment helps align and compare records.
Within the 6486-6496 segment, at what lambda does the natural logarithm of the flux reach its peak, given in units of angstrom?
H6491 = 6487 angstrom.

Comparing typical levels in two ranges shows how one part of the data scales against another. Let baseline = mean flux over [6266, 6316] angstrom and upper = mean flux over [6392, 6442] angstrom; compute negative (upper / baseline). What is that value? -1.07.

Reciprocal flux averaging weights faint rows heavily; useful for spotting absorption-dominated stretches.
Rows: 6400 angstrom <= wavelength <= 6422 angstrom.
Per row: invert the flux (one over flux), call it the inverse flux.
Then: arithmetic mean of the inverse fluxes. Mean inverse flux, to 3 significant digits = 0.0816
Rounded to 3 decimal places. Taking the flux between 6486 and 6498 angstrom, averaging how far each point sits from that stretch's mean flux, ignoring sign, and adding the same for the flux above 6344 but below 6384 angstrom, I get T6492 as 0.323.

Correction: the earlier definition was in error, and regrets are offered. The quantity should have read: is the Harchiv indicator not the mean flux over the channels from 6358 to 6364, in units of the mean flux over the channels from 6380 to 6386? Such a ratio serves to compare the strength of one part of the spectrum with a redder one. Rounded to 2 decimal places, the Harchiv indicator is 0.94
